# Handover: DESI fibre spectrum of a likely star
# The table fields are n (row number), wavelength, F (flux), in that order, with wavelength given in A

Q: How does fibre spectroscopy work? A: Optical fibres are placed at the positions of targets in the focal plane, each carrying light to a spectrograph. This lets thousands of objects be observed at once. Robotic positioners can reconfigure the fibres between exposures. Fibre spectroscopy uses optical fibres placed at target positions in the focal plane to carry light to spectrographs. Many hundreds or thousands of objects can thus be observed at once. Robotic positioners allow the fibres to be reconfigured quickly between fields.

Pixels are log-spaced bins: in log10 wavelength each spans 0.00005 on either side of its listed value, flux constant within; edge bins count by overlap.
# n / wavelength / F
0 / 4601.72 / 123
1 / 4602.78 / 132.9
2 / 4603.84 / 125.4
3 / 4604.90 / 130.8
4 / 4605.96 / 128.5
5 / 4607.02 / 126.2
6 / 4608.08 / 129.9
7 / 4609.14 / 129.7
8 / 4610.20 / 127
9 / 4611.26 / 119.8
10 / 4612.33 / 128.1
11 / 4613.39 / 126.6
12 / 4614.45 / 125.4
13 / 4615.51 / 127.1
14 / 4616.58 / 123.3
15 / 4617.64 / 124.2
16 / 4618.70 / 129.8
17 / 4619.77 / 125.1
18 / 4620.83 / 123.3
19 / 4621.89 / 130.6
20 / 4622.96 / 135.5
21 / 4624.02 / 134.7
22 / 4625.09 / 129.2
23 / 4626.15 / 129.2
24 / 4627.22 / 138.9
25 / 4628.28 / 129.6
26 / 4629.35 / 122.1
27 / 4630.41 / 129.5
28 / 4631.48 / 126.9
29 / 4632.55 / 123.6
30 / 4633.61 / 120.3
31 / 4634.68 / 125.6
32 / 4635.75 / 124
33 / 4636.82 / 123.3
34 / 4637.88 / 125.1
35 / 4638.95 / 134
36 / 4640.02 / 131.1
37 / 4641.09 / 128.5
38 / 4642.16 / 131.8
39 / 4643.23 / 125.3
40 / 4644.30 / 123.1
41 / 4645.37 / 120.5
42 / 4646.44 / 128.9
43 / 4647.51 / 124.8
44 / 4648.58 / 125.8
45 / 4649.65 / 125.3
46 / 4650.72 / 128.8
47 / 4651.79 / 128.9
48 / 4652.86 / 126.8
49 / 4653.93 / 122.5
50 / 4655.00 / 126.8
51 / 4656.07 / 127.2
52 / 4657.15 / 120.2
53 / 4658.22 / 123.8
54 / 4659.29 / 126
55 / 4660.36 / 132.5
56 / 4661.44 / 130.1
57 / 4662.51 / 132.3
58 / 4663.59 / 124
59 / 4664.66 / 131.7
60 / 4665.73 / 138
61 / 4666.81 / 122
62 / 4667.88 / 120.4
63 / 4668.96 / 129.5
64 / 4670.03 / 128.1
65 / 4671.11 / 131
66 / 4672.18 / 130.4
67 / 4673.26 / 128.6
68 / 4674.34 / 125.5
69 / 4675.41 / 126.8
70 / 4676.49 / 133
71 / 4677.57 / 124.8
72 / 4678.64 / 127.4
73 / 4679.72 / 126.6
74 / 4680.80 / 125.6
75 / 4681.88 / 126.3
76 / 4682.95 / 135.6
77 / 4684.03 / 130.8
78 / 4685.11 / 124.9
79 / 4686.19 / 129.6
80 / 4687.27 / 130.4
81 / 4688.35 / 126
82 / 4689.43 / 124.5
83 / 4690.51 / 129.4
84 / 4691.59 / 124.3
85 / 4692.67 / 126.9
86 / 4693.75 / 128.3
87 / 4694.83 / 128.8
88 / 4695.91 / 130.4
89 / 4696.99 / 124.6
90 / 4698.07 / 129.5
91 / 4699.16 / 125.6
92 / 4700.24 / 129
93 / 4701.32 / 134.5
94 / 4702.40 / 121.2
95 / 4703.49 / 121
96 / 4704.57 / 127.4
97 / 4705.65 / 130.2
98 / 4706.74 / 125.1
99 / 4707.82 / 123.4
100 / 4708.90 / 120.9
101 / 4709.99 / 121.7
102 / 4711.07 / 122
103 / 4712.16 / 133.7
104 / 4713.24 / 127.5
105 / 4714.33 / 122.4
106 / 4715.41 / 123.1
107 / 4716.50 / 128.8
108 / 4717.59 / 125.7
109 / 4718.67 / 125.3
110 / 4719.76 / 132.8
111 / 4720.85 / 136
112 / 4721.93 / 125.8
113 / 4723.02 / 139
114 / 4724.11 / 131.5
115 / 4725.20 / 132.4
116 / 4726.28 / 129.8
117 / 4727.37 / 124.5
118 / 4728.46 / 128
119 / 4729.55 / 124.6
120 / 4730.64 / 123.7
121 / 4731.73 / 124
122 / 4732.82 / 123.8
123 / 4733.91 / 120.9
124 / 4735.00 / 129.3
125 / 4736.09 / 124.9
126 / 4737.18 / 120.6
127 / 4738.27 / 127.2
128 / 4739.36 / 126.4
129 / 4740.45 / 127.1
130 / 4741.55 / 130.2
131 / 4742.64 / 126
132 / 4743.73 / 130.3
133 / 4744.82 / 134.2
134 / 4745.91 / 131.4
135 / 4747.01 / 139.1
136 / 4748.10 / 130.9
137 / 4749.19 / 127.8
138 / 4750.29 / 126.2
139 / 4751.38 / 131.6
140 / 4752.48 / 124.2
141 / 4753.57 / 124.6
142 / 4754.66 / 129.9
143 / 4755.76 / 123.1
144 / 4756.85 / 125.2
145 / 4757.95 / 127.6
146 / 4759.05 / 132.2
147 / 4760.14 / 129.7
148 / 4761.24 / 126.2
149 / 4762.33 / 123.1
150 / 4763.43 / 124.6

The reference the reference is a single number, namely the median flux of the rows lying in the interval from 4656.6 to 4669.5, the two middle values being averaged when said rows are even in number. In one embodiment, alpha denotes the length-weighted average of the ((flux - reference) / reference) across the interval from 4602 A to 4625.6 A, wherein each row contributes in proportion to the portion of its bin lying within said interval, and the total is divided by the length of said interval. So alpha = 0.001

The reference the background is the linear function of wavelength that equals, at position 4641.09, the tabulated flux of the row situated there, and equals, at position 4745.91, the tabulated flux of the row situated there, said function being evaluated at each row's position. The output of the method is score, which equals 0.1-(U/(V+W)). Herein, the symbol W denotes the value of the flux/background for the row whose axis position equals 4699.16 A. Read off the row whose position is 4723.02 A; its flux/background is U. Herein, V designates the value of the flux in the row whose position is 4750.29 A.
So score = 0.0916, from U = 1.06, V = 126.2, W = 0.97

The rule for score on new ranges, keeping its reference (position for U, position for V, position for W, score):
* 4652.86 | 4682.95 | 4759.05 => 0.0928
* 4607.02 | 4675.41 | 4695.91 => 0.0923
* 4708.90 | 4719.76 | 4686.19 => 0.0931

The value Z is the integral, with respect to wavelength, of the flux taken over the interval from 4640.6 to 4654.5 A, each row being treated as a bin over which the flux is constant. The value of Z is 1755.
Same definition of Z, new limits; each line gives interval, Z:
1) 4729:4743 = 1753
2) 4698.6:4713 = 1812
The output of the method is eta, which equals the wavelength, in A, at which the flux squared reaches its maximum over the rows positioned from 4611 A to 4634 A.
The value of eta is 4627.22 A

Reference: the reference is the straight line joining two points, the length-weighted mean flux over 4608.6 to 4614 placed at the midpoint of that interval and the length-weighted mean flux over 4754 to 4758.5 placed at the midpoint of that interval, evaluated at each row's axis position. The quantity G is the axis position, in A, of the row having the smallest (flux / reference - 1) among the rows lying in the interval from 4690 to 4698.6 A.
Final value 4691.59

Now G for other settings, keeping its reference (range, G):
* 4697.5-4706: 4703.49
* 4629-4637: 4633.61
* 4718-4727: 4718.67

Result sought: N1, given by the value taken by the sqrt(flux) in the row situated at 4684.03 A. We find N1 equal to 11.4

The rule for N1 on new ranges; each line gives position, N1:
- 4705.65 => 11.4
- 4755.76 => 11.1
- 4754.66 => 11.4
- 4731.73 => 11.1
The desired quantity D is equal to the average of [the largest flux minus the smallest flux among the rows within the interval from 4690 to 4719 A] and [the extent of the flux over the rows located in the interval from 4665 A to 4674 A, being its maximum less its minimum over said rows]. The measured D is 15.6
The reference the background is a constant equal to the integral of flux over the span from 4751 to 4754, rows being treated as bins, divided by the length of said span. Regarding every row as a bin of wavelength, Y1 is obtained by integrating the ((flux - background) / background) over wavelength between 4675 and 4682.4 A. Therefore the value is 0.039 A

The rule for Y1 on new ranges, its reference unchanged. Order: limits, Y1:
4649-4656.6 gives 0.003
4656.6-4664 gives 0.028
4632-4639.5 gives -0.084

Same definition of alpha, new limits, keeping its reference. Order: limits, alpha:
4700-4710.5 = -0.019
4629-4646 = -0.014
